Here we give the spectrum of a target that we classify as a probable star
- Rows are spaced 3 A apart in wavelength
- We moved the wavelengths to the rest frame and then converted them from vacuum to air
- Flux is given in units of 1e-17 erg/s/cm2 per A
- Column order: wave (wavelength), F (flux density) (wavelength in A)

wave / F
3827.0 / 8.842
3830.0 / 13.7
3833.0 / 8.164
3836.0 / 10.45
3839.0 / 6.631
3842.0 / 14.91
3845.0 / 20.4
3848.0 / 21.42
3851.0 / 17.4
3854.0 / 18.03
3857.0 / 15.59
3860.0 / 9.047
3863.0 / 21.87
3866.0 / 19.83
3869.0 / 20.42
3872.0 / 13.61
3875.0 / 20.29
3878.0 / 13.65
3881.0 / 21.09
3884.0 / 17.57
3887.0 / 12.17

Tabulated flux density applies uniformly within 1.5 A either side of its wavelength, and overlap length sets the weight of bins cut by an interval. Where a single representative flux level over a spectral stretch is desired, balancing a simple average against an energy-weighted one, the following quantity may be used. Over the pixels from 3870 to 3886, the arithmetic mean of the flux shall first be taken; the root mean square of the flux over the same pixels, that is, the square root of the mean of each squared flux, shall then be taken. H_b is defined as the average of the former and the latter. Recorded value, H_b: 17.4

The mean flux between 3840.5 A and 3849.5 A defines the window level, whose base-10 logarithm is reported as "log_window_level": 1.28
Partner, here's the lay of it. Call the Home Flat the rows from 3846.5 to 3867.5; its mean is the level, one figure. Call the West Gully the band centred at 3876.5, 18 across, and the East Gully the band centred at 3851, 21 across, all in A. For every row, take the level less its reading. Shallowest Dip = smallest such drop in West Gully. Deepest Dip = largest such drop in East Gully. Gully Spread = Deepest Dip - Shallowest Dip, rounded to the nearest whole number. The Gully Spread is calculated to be 12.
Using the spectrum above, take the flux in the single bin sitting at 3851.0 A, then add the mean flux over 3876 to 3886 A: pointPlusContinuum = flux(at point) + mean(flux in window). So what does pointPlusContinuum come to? 35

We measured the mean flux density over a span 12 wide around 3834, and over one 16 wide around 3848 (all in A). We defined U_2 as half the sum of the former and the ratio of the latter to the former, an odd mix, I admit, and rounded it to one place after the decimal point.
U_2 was 5.8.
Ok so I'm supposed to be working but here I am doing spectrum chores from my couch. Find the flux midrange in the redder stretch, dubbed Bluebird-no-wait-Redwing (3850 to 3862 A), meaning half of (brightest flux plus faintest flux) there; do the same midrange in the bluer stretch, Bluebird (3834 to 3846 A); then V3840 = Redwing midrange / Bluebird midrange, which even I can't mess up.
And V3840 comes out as 1.00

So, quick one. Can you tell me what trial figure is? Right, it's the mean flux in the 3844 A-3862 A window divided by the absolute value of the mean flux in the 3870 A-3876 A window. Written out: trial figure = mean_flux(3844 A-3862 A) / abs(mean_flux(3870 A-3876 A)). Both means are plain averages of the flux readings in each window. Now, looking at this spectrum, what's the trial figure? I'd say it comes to 1.00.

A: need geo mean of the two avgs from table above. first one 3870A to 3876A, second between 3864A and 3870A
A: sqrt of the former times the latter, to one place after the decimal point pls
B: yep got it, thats 18.5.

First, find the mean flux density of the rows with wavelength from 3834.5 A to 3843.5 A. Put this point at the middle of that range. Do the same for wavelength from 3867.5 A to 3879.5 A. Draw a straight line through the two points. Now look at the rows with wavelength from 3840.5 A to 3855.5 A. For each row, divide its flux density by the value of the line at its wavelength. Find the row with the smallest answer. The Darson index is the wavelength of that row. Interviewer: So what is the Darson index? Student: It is 3842.0 A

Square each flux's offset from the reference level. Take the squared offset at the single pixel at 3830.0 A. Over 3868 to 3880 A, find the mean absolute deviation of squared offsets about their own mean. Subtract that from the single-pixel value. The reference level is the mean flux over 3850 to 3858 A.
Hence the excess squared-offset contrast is 11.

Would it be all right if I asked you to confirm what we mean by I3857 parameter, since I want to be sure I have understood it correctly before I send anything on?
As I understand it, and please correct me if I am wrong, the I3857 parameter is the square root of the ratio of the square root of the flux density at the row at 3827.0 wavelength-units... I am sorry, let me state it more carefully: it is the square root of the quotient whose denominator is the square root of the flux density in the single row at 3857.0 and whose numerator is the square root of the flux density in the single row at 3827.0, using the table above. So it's 0.87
